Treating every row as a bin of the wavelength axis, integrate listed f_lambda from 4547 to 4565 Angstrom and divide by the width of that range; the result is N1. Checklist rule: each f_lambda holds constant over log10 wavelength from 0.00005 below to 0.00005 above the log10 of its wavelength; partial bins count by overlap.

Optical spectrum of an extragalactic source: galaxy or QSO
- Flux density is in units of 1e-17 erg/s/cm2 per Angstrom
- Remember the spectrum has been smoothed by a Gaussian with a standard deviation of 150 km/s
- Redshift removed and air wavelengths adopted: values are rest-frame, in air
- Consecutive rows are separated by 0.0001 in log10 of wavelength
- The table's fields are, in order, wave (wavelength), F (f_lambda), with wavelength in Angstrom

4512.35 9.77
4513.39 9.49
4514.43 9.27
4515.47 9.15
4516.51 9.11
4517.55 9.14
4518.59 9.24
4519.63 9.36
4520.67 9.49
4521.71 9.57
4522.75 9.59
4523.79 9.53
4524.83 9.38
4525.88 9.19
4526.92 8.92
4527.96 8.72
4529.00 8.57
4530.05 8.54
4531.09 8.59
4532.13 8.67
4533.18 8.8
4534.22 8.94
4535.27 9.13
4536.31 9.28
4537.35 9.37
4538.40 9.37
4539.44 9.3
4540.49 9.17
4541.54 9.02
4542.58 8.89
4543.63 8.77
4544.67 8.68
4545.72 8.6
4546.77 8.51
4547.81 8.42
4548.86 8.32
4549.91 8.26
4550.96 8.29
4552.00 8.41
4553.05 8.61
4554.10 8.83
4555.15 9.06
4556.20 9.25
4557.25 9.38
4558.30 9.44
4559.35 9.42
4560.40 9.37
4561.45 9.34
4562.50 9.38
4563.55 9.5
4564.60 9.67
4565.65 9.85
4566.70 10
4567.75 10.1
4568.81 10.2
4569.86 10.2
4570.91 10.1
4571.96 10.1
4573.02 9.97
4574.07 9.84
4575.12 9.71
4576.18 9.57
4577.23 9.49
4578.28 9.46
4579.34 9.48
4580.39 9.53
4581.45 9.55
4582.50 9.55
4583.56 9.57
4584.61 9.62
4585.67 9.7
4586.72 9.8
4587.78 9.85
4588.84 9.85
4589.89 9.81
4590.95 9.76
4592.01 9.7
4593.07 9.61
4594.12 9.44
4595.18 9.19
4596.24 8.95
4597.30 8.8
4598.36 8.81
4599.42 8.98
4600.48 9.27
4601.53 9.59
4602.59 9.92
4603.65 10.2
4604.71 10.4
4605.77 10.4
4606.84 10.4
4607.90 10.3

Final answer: 9.0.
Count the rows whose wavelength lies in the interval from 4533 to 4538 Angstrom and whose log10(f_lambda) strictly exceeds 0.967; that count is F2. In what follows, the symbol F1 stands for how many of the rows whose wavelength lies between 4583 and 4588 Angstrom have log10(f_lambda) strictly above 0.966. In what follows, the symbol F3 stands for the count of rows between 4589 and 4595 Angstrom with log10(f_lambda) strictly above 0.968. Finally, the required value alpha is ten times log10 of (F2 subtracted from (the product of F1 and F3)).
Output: 13.6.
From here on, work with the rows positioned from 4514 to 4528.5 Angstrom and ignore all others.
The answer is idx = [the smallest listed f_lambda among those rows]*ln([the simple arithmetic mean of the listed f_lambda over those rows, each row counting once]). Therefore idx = 19.4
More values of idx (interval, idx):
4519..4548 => 18.5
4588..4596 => 20.8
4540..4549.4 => 18.0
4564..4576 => 22.2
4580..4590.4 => 21.6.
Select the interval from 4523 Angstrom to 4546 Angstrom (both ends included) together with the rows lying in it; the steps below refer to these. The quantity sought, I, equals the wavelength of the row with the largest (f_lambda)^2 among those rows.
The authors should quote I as 4523.79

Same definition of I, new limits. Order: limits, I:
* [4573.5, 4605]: 4604.71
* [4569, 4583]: 4569.86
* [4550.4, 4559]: 4558.30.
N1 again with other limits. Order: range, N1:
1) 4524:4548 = 8.9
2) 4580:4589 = 9.7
